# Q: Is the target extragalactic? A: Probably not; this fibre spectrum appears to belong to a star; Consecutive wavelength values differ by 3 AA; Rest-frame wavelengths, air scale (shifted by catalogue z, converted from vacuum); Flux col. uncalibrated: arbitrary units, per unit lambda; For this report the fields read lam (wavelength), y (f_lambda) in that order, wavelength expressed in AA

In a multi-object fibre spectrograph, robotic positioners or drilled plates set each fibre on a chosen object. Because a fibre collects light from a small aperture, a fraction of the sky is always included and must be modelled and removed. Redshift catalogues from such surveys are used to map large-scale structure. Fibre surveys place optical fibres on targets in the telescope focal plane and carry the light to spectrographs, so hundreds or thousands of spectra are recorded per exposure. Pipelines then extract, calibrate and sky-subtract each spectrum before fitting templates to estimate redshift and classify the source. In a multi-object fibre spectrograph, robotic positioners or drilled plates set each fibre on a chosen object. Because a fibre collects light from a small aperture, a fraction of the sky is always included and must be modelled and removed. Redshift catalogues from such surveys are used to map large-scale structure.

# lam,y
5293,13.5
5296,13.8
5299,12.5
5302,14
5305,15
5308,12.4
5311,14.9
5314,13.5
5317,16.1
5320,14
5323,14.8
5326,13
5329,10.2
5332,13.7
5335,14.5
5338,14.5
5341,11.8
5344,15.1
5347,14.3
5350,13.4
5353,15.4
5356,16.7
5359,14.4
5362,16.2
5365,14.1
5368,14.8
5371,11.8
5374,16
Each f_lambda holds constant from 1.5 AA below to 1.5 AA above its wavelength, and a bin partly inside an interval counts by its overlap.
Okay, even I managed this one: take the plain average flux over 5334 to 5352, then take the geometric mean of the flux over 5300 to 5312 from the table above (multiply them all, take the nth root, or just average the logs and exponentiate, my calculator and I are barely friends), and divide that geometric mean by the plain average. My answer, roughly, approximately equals 1.01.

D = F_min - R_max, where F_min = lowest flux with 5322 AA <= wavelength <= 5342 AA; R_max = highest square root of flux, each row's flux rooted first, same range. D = 6.4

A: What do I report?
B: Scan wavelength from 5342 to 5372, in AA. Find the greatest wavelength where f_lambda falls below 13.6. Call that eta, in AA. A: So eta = 5371 AA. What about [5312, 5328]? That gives 5326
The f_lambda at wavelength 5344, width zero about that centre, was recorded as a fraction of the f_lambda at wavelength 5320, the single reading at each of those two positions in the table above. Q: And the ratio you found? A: 1.08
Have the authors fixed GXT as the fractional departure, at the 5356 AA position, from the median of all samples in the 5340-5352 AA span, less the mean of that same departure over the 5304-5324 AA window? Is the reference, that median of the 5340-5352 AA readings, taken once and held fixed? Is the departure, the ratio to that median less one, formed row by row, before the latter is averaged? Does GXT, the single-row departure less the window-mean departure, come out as 0.17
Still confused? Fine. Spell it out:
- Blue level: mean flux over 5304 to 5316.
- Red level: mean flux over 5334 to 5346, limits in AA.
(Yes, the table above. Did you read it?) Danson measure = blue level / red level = 1.00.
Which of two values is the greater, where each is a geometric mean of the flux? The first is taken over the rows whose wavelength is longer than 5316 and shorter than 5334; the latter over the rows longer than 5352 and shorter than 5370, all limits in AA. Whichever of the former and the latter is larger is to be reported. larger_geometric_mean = 15.2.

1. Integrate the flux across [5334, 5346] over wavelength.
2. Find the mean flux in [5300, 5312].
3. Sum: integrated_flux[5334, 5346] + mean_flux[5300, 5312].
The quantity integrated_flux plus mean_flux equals 182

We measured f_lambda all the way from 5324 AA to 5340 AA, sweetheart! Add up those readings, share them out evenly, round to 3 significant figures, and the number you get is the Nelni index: 13.2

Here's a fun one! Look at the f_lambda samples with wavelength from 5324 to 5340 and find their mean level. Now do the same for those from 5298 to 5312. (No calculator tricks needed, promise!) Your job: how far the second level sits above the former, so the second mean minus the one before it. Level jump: 0.6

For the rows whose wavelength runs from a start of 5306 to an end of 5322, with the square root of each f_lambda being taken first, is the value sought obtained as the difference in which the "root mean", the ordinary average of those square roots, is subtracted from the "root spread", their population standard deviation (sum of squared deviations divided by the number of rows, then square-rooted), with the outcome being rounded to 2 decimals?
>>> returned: -3.60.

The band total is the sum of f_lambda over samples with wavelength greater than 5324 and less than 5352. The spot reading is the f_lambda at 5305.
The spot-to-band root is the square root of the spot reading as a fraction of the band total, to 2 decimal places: 0.35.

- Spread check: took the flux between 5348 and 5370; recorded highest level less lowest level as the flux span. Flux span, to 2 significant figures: 3.3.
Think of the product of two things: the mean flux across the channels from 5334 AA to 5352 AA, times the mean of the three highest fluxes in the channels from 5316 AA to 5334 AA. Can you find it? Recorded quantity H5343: 209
